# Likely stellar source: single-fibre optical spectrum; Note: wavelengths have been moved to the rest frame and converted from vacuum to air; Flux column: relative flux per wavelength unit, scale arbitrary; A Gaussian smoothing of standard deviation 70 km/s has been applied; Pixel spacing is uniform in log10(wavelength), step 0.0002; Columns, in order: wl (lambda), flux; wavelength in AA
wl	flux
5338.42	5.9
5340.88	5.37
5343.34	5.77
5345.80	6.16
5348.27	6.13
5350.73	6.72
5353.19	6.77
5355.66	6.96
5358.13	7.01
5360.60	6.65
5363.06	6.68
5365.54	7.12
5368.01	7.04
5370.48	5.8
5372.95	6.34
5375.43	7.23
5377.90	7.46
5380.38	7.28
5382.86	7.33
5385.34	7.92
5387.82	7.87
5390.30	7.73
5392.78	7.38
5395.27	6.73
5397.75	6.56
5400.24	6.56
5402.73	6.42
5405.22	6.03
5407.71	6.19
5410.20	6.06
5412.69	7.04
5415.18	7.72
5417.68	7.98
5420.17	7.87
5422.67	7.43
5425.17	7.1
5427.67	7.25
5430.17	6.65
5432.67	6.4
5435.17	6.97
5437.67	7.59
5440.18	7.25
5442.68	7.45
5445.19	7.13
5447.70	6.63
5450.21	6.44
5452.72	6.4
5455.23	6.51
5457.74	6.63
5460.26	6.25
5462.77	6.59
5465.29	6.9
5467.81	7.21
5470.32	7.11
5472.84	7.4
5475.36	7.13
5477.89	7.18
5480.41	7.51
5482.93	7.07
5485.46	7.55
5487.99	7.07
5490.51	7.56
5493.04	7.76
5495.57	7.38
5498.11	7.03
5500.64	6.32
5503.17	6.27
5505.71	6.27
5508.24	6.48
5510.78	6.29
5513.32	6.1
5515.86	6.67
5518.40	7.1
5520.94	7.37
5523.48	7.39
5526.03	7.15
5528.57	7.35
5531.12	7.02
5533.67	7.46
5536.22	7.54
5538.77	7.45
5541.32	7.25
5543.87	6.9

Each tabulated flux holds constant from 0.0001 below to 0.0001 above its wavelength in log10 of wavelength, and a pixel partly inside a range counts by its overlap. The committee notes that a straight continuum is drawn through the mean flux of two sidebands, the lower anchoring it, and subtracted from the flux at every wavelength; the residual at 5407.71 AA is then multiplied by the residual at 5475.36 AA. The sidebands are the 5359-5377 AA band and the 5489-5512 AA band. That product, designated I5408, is -0.18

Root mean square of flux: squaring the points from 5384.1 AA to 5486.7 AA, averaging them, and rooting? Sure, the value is 7.04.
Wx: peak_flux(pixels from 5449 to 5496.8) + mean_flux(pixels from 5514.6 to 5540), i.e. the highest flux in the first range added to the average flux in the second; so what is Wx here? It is 15.0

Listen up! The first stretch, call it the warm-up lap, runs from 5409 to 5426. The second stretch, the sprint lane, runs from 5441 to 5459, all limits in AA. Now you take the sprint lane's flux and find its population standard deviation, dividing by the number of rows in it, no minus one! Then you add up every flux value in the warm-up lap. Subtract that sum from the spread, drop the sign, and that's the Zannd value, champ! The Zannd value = 50.8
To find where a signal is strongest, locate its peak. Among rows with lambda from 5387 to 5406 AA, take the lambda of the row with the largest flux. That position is 5387.82 AA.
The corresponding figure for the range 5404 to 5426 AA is 5417.68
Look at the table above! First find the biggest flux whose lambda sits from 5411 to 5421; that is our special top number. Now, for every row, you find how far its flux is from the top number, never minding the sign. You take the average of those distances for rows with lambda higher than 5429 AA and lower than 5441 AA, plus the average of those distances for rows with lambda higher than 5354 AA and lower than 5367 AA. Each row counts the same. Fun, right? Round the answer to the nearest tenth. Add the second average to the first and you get 2.1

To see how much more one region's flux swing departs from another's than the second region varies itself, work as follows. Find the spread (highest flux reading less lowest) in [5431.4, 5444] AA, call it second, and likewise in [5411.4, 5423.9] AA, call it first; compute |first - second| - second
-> -0.9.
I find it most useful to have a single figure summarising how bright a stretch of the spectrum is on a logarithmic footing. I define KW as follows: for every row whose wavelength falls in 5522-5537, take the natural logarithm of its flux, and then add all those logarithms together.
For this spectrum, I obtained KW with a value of 12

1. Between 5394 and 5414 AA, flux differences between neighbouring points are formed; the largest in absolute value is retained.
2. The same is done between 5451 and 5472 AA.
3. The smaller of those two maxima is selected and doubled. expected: 0.76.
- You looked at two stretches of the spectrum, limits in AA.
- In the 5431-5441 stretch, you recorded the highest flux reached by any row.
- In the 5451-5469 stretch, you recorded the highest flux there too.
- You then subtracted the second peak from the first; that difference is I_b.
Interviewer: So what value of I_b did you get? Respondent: 0.38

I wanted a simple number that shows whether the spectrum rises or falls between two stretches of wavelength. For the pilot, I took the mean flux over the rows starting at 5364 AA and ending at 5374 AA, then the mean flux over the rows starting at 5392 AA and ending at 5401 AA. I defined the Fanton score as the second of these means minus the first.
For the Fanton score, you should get 0.2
